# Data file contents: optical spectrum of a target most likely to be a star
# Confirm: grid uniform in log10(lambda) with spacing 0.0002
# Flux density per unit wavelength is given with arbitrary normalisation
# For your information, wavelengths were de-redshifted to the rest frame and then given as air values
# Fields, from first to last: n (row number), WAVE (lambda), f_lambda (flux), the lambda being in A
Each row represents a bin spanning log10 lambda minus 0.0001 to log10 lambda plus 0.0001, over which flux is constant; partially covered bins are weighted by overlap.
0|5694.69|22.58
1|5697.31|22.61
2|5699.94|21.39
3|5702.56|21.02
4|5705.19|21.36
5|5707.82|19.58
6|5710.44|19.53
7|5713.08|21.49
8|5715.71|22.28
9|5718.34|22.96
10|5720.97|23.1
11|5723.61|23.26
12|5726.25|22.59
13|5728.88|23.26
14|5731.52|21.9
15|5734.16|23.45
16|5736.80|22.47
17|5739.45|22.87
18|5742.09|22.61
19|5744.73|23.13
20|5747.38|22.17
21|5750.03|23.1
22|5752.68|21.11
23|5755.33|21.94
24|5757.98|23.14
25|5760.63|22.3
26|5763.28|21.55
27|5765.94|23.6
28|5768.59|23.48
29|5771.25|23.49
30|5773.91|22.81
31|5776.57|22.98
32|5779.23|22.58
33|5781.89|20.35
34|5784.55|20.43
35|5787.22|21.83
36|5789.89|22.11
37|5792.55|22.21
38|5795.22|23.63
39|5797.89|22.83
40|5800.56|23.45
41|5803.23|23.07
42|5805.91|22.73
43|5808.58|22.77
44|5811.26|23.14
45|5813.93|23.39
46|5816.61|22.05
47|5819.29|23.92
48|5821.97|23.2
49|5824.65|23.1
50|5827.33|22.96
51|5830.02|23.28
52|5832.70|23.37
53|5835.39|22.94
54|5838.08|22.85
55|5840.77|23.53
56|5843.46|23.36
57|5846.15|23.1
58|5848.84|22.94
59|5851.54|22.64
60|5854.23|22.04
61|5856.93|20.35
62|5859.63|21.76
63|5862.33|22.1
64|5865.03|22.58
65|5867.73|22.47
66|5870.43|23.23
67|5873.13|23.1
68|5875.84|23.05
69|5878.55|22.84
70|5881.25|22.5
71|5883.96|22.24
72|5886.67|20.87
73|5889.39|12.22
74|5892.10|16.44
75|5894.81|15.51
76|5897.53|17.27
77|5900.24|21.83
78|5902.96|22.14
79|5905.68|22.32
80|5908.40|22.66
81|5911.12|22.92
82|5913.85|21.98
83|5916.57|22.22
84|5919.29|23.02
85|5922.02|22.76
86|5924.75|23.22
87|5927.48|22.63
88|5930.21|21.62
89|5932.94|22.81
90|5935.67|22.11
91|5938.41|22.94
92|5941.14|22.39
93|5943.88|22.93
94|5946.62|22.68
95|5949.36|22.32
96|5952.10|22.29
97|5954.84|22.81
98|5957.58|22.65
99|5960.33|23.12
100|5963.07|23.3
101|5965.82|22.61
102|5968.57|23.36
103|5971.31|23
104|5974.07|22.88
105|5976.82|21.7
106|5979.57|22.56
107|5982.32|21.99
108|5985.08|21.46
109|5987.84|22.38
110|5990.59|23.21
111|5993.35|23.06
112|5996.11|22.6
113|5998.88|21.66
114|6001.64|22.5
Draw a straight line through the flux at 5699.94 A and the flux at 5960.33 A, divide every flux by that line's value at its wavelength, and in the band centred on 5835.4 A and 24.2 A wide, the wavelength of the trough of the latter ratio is 5838.08 A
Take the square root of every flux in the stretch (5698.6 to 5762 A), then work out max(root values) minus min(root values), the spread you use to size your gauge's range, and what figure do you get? 0.42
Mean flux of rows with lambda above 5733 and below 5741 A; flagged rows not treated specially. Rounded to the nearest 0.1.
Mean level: 22.9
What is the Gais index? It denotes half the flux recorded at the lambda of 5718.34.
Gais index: 11.5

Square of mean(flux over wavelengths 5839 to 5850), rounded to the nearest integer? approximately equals 540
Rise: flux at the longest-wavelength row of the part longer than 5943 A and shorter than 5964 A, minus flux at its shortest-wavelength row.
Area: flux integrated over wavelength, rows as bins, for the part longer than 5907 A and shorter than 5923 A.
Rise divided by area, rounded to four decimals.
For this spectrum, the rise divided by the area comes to 0.0010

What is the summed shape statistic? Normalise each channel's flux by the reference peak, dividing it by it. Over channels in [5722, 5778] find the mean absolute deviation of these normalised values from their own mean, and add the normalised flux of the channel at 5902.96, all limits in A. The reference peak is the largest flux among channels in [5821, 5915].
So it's 0.965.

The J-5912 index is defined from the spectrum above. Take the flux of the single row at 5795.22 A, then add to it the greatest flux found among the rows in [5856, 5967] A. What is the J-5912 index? 46.9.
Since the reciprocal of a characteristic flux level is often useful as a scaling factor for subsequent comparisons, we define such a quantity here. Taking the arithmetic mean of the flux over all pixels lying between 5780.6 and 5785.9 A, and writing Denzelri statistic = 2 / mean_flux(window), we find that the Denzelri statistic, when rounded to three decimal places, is 0.098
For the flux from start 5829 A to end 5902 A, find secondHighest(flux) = 23.37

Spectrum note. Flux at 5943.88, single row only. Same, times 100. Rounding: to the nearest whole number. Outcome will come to 2293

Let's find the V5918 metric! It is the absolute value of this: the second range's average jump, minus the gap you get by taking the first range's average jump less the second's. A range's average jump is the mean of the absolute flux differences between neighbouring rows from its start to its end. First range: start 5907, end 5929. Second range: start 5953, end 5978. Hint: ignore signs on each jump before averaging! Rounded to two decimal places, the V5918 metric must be 0.47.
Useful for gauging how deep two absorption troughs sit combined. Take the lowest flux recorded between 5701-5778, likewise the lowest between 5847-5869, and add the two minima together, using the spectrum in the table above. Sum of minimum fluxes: 39.9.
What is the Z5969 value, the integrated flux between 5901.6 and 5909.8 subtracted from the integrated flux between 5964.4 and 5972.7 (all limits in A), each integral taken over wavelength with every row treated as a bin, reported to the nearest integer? 7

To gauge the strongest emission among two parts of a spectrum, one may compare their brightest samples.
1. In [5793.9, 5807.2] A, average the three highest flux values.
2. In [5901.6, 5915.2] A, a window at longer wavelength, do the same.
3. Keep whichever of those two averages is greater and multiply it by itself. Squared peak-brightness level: 547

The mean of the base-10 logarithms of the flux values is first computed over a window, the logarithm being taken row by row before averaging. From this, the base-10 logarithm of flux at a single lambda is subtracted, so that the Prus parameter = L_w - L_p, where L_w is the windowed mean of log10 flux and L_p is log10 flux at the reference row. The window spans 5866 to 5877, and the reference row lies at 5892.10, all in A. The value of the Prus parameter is 0.145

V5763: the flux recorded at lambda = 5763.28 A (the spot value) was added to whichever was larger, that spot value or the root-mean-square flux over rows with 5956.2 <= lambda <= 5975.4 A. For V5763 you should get 44.5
